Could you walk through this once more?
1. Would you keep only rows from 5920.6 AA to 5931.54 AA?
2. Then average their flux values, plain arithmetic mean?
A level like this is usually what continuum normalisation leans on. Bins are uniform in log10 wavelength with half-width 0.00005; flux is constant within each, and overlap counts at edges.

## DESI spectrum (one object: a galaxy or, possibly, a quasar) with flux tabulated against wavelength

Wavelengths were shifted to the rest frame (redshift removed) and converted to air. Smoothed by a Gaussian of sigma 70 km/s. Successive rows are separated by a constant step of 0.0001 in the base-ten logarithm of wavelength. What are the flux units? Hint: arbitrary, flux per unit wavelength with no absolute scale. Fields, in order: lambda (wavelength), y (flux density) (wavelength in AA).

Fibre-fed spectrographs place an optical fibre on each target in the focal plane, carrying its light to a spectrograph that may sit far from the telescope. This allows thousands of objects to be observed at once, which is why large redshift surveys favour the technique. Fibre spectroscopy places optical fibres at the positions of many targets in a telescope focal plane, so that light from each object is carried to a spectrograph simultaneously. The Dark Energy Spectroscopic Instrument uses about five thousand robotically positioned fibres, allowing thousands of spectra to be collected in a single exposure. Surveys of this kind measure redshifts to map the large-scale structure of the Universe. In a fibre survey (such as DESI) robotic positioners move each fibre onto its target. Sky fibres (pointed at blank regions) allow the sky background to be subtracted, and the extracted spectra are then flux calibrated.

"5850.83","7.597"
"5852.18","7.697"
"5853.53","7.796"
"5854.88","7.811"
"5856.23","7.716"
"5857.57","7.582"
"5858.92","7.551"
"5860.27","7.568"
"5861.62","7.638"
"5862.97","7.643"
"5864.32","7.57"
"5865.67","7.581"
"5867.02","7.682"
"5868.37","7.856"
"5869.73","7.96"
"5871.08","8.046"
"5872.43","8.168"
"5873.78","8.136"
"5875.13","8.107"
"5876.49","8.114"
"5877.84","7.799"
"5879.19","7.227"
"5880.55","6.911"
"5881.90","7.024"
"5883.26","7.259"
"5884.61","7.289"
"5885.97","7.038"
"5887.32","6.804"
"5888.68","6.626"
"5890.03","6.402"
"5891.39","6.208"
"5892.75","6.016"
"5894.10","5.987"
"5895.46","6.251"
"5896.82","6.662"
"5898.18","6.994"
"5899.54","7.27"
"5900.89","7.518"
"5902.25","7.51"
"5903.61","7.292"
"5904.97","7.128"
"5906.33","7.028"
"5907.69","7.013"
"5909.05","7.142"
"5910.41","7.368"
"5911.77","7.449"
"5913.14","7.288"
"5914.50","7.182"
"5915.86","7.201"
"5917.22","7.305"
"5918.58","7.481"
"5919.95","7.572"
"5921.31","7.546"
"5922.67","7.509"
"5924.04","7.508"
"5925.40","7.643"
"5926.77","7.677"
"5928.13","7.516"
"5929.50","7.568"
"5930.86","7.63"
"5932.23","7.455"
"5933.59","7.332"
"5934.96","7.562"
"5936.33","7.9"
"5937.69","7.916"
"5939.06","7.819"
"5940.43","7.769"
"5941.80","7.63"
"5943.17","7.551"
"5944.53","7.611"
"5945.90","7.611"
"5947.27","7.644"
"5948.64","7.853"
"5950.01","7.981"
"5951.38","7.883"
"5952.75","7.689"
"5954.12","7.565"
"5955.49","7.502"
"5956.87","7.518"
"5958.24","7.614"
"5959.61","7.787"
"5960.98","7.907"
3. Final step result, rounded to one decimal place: 7.6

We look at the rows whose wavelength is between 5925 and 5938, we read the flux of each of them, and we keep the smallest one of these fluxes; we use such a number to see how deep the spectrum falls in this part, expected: 7.332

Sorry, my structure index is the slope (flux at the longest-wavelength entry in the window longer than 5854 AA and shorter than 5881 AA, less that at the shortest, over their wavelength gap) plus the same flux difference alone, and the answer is -0.94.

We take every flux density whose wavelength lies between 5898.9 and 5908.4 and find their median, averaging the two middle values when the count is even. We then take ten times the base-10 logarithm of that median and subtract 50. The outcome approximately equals -41.38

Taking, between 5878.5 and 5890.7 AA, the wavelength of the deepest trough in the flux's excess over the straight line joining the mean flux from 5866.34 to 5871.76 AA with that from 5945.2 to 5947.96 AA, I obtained 5890.03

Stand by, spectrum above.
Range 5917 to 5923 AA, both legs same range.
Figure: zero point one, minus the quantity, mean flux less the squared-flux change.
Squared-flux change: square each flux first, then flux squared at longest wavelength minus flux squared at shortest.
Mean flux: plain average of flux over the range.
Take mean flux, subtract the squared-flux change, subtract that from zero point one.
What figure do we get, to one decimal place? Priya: -4.4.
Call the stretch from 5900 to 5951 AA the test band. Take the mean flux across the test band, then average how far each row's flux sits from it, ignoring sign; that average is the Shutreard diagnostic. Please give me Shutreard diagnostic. 0.18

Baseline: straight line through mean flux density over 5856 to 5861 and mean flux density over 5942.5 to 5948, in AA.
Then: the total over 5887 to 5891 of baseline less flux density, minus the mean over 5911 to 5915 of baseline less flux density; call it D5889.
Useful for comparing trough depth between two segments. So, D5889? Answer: 2.7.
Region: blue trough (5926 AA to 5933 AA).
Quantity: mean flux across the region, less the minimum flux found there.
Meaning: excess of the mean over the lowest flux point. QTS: 0.114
